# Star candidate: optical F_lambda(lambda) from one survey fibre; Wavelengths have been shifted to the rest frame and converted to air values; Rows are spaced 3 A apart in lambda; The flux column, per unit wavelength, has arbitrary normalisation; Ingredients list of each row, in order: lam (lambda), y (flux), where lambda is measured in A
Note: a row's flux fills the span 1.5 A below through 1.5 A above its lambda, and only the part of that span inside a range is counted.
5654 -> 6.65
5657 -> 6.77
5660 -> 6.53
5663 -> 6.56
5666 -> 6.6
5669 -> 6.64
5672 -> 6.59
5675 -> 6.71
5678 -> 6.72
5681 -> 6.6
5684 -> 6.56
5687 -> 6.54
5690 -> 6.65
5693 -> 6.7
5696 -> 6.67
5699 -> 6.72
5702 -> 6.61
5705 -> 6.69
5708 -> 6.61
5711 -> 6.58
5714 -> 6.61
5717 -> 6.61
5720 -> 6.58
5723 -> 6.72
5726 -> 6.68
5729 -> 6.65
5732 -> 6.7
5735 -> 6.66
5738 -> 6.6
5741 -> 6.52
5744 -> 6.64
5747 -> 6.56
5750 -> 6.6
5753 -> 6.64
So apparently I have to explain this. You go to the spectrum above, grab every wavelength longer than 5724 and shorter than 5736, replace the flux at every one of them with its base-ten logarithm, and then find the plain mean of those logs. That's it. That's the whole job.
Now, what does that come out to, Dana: 0.824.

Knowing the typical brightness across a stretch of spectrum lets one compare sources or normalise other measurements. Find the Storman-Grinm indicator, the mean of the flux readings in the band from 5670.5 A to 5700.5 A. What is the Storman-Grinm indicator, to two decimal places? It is 6.65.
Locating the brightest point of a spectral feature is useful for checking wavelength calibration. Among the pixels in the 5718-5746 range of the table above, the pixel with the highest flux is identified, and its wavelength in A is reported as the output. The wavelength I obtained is 5723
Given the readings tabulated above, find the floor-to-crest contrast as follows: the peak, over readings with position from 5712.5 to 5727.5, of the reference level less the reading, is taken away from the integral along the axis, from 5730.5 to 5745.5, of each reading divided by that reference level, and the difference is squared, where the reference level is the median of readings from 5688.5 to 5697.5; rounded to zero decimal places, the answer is 219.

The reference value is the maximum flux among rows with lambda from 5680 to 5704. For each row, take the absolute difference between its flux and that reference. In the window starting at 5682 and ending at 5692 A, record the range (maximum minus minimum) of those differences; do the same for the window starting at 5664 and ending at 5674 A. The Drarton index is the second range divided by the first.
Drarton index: 0.5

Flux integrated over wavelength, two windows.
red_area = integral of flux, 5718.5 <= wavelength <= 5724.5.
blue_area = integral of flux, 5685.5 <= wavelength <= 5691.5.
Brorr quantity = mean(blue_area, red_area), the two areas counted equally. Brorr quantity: 39.7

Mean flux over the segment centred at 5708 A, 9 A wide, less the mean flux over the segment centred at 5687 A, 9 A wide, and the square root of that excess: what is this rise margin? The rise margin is 0.21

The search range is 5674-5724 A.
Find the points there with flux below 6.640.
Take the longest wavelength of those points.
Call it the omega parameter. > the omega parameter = 5720 A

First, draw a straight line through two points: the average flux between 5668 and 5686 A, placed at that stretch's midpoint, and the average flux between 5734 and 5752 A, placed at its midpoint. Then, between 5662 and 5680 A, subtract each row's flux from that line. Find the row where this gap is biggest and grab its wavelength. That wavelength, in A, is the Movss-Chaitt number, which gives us 5663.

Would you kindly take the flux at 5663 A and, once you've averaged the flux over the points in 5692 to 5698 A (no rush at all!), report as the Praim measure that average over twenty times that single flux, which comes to 0.0510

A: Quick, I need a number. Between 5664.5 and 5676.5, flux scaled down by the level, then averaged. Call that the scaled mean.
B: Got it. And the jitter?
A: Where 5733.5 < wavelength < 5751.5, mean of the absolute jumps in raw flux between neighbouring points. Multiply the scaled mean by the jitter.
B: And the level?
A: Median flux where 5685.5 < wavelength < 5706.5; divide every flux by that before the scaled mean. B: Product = 0.076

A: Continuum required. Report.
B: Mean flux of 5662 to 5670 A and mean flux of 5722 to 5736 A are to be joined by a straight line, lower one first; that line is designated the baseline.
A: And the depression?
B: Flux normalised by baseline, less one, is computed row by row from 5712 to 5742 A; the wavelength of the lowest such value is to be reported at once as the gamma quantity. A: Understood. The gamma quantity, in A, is 5741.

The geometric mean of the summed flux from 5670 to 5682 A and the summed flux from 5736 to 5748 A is 26.5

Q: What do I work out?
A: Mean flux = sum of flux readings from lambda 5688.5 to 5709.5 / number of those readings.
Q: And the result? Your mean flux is 6.664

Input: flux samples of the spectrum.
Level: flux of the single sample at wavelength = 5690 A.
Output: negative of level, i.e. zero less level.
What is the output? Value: -6.65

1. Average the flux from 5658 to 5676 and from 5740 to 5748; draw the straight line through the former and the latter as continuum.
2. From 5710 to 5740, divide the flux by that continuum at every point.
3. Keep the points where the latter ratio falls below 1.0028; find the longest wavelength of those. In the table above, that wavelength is 5720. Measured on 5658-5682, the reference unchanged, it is 5681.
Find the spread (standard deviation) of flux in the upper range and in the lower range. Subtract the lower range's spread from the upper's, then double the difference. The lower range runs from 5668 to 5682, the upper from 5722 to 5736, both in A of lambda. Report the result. -0.06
